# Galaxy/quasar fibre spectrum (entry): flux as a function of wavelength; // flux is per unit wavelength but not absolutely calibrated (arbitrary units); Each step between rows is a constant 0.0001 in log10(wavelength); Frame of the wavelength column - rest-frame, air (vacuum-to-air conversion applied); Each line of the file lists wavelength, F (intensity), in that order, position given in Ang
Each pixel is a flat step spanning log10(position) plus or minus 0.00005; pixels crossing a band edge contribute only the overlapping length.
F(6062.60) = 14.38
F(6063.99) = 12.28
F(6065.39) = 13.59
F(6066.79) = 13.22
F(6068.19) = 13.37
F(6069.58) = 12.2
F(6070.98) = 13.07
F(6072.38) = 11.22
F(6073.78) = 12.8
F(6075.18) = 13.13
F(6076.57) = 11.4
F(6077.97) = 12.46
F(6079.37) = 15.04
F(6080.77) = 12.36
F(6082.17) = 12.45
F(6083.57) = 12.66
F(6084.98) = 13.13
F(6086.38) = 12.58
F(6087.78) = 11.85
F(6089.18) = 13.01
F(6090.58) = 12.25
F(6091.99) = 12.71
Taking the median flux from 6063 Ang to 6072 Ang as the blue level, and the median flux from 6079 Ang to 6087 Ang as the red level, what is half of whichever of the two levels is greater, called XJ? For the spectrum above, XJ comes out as 6.57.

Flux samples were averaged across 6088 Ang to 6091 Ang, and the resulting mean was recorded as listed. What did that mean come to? 12.6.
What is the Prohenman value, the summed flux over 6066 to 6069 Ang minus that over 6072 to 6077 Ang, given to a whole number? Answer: -22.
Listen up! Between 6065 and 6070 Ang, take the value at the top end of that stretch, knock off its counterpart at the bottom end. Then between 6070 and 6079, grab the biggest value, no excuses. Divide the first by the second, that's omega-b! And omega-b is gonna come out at -0.11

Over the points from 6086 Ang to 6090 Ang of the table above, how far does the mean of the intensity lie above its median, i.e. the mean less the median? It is -0.10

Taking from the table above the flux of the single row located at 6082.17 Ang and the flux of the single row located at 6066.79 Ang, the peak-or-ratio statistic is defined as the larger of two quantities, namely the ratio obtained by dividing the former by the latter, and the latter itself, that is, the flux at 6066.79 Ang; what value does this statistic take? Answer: 13.2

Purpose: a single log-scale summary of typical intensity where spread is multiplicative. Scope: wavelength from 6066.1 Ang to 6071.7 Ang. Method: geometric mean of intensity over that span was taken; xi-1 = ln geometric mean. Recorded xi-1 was 2.56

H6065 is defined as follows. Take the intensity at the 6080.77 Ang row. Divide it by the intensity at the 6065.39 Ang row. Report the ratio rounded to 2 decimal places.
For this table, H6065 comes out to 0.91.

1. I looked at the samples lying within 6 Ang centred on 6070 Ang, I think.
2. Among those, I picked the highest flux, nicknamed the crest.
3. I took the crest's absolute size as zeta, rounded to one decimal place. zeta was 13.4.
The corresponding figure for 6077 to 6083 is 15.0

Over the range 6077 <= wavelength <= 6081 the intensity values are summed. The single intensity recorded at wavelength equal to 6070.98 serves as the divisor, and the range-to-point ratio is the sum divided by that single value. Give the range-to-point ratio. 3.05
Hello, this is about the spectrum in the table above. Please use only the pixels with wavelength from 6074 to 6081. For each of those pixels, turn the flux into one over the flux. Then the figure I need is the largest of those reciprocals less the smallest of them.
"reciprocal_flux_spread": 0.021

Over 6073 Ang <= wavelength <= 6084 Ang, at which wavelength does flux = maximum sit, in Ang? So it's 6079.37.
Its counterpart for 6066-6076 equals 6068.19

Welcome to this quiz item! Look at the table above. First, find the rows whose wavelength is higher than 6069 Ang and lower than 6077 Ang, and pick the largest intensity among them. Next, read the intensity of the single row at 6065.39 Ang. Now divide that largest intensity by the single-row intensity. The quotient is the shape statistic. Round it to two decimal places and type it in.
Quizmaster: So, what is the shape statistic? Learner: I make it 0.97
